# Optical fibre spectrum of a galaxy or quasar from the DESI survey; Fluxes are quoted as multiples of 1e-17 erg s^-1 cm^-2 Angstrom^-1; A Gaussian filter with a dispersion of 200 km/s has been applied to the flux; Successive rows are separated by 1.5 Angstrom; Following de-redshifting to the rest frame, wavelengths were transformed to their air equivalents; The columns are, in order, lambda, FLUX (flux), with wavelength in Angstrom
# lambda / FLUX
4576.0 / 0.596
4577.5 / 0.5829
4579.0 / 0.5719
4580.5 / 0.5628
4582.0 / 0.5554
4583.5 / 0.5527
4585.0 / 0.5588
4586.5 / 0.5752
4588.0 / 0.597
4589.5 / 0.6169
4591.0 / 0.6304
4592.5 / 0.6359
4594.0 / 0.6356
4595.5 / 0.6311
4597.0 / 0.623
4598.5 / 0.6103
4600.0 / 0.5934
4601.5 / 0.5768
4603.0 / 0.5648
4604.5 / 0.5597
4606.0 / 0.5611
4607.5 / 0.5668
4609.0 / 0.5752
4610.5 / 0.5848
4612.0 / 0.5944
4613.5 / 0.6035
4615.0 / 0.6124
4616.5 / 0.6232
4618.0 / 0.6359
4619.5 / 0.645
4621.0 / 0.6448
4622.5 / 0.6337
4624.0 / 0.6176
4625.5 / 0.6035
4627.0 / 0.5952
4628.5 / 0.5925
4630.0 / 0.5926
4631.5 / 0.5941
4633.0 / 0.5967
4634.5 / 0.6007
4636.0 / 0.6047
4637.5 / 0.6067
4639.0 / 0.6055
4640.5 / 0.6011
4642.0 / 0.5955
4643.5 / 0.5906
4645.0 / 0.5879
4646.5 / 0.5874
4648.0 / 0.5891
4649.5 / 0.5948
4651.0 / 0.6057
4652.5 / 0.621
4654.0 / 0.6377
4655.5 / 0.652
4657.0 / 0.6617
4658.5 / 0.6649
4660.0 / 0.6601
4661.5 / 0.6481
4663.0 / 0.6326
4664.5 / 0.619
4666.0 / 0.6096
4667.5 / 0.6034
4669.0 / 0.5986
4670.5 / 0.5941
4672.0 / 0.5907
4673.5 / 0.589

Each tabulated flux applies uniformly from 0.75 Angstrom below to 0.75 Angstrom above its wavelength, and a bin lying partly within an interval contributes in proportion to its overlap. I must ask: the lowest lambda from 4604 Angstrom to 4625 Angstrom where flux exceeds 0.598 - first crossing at 4613.5 Angstrom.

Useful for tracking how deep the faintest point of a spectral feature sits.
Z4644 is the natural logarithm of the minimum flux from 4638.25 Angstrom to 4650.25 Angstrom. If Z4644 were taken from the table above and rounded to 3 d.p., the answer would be -0.532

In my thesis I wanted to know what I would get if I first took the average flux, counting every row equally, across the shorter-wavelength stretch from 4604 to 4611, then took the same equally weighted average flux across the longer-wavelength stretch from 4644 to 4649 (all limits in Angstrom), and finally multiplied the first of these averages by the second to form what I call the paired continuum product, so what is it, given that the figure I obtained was 0.335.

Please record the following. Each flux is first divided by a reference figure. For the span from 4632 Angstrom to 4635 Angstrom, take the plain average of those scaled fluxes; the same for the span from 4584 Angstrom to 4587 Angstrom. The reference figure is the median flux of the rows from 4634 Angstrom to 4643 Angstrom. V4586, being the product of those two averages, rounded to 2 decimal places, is 0.93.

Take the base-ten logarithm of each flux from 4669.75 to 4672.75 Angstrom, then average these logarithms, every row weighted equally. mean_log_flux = -0.227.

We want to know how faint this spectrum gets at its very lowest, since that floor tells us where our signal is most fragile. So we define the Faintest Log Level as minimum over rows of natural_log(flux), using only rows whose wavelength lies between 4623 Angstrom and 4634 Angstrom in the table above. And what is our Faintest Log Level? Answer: -0.52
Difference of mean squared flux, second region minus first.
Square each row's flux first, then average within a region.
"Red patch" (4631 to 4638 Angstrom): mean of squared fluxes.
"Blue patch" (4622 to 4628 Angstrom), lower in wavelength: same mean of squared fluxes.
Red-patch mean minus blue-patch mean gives -0.01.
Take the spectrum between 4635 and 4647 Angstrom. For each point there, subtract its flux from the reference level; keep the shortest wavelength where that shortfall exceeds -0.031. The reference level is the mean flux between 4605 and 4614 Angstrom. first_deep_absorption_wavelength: 4636.0 Angstrom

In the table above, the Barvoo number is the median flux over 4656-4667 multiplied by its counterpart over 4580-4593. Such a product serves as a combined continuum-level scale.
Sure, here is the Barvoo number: 0.373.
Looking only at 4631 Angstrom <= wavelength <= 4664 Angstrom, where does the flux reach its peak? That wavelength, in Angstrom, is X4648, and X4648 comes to 4658.5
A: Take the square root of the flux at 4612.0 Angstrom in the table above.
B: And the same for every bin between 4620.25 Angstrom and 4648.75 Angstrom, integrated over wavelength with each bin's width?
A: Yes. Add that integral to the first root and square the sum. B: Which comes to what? 524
